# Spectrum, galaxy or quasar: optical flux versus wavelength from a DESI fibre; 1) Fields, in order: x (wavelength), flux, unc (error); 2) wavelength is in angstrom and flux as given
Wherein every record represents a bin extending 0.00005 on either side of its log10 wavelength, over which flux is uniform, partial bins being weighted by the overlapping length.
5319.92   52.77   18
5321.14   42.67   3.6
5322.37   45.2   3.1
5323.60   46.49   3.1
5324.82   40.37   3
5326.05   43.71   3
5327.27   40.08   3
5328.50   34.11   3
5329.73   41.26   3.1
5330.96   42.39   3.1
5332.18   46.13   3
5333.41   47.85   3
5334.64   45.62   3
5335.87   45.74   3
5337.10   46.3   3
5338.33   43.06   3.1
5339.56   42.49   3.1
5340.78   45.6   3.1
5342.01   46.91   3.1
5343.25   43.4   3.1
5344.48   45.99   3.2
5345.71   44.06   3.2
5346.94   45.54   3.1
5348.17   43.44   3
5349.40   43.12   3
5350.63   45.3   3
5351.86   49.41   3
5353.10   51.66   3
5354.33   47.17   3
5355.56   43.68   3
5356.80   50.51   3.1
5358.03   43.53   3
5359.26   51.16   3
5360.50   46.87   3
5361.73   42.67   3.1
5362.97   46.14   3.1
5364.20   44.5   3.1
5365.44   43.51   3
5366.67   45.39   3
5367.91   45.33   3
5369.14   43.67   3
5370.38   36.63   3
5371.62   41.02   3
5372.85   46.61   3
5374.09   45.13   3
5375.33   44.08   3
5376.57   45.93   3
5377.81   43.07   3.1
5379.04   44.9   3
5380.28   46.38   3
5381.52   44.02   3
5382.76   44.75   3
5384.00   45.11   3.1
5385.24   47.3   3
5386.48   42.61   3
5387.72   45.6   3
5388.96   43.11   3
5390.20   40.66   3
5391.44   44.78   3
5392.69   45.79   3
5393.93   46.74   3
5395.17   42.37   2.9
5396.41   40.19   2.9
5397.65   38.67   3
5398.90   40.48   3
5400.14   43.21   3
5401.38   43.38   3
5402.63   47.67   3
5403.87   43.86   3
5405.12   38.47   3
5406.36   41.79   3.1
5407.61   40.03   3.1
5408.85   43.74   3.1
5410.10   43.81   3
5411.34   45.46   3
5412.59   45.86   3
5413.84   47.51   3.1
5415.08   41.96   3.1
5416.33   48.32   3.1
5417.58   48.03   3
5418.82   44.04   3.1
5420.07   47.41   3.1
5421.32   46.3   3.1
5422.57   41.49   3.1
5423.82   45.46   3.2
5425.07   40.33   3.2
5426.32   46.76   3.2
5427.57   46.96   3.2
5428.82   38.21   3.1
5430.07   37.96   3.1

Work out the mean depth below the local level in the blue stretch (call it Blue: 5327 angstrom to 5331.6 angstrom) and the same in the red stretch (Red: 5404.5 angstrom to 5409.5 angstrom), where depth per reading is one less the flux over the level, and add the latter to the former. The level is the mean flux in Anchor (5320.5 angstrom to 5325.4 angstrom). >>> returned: 0.16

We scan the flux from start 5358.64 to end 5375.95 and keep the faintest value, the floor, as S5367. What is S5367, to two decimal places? 36.63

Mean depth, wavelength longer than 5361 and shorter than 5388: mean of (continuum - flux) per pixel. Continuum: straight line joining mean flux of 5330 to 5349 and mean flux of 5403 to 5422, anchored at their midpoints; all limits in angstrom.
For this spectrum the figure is 0.4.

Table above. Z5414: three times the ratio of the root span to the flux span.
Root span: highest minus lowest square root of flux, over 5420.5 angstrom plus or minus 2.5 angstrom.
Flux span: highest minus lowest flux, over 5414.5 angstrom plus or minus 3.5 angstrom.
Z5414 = 0.2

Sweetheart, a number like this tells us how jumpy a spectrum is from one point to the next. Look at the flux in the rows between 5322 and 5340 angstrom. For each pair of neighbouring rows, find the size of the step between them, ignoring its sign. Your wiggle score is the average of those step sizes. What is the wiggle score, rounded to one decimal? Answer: 2.9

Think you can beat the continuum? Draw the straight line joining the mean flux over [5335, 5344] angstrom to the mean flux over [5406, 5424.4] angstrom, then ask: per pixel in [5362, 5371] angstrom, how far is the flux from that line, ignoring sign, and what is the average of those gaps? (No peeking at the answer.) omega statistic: 1.9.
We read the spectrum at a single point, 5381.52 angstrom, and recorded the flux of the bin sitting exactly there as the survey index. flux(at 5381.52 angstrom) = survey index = 44.02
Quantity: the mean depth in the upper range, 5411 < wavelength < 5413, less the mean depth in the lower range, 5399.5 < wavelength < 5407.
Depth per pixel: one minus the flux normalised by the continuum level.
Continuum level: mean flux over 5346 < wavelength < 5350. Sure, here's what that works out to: -0.059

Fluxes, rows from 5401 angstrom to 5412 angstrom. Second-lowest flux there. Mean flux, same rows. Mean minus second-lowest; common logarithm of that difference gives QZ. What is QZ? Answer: 0.49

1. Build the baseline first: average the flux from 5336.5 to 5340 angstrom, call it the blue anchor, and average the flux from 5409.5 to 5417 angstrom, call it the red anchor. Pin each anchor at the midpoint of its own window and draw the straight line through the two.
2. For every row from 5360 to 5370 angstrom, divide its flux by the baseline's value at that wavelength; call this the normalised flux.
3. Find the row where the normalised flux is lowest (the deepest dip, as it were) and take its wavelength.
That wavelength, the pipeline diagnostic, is 5361.73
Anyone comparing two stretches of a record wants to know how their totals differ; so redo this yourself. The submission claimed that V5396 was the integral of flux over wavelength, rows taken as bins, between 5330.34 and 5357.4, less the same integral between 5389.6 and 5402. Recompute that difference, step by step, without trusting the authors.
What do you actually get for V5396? 708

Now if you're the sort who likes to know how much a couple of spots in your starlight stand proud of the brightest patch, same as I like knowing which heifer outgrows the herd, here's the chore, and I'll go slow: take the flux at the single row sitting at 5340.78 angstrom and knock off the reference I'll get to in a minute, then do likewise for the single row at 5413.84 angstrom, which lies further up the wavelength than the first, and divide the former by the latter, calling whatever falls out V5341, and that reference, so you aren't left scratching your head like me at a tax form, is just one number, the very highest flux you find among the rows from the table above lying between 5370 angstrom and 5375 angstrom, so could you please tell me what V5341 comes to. -1.1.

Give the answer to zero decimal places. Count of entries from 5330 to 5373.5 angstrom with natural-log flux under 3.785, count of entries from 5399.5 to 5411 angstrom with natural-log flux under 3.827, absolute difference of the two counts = 5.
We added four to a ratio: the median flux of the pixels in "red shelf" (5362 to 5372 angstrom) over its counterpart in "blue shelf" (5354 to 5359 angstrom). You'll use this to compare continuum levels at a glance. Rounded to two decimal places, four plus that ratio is 4.97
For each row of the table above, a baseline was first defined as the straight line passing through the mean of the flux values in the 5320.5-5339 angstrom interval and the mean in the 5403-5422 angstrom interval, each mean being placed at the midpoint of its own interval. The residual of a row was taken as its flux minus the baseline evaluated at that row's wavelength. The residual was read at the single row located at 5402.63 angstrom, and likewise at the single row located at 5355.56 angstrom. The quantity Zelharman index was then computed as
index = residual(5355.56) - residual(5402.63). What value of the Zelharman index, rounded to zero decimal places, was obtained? -3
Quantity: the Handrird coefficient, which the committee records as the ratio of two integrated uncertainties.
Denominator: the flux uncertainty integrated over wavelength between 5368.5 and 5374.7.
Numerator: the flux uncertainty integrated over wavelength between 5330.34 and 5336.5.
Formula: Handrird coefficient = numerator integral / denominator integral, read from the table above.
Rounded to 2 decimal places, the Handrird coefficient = 1.00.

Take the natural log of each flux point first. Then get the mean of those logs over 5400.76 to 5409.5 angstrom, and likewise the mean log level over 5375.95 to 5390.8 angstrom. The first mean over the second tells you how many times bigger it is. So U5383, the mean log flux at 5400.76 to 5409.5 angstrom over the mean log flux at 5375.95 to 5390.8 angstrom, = 0.99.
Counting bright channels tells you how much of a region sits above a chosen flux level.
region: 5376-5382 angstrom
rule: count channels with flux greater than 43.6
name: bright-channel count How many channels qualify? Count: 4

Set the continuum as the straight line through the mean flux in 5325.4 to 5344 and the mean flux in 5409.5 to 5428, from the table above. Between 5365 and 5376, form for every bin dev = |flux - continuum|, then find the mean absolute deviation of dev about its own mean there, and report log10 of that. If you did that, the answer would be 0.21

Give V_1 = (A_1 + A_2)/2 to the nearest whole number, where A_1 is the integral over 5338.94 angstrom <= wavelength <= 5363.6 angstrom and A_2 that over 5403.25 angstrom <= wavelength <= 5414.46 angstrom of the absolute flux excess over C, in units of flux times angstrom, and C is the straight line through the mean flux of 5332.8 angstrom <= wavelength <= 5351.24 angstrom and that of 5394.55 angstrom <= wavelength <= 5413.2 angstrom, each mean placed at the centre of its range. 44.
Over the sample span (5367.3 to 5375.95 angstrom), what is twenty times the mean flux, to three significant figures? 864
